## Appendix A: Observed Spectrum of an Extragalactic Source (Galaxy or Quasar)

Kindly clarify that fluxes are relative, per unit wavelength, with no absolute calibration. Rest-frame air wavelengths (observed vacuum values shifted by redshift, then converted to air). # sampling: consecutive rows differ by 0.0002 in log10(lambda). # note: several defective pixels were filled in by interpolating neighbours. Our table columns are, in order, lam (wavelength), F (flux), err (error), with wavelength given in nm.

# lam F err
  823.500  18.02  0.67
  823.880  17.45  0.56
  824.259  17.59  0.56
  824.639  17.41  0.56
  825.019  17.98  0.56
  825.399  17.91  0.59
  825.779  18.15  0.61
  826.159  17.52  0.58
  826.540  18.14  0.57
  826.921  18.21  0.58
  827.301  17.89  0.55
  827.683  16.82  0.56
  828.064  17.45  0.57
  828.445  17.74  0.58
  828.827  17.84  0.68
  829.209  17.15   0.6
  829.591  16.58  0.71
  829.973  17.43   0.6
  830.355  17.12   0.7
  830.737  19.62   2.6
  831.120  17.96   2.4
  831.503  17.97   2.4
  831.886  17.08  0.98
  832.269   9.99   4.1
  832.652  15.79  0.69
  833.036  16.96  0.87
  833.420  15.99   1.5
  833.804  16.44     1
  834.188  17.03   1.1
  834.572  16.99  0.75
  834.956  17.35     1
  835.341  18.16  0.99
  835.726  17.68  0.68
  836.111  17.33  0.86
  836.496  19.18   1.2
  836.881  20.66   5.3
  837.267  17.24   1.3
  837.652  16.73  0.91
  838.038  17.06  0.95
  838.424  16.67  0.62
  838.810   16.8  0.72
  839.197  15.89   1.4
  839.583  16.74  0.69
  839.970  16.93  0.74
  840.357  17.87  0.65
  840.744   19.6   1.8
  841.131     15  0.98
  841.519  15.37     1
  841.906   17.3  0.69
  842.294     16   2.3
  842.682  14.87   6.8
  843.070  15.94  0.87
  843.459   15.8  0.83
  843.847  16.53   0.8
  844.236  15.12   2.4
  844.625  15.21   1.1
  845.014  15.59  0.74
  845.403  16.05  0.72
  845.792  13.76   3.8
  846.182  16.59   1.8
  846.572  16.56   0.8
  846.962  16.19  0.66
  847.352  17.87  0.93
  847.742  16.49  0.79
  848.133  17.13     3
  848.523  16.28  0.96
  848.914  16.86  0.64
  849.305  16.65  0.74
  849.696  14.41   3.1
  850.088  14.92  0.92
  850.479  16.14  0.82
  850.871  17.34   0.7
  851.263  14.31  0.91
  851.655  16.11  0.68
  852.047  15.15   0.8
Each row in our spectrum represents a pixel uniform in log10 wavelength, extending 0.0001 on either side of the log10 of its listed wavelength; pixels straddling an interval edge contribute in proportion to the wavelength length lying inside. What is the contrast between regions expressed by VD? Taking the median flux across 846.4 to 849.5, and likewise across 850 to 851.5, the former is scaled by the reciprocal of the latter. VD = 1.07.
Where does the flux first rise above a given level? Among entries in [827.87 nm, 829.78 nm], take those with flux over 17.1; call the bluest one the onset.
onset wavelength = 828.064 nm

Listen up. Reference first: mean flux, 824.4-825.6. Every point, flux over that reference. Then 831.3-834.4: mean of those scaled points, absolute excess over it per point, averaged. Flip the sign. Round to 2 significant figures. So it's -0.085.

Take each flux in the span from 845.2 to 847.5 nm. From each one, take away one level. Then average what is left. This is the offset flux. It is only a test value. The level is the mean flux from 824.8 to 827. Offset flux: -1.8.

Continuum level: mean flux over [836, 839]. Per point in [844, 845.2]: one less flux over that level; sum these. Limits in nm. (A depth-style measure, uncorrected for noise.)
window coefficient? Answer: 0.41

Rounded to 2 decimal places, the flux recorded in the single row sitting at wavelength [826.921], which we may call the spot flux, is 18.21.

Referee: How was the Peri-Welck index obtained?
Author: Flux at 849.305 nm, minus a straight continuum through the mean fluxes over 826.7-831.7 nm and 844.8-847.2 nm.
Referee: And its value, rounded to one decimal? 1.2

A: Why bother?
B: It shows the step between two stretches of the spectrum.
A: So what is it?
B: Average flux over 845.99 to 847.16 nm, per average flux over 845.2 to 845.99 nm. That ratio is 1.10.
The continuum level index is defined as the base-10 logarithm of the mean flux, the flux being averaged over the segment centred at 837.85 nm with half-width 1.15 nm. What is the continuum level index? 1.24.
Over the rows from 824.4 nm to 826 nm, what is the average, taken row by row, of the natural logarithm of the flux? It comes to 2.88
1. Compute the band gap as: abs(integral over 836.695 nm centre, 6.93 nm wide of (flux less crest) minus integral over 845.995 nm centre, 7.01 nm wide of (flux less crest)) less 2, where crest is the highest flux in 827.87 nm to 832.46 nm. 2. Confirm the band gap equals 7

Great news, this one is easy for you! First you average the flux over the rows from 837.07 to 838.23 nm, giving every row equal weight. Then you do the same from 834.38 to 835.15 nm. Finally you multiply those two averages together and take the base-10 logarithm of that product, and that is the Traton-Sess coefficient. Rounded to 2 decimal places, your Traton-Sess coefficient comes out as 2.47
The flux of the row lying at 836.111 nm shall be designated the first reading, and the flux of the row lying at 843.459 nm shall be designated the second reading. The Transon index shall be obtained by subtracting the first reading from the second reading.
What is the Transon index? -1.5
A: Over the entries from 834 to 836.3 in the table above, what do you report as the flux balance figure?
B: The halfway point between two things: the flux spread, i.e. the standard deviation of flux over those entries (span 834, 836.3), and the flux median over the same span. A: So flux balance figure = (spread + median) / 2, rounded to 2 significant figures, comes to 8.9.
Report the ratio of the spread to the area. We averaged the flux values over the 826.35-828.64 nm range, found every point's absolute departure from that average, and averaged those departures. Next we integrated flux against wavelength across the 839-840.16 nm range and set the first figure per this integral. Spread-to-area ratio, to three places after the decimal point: 0.020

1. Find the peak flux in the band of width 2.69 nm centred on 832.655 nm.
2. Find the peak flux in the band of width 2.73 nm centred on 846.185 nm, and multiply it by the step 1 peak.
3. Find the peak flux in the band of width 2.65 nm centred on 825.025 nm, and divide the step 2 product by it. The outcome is 17.7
